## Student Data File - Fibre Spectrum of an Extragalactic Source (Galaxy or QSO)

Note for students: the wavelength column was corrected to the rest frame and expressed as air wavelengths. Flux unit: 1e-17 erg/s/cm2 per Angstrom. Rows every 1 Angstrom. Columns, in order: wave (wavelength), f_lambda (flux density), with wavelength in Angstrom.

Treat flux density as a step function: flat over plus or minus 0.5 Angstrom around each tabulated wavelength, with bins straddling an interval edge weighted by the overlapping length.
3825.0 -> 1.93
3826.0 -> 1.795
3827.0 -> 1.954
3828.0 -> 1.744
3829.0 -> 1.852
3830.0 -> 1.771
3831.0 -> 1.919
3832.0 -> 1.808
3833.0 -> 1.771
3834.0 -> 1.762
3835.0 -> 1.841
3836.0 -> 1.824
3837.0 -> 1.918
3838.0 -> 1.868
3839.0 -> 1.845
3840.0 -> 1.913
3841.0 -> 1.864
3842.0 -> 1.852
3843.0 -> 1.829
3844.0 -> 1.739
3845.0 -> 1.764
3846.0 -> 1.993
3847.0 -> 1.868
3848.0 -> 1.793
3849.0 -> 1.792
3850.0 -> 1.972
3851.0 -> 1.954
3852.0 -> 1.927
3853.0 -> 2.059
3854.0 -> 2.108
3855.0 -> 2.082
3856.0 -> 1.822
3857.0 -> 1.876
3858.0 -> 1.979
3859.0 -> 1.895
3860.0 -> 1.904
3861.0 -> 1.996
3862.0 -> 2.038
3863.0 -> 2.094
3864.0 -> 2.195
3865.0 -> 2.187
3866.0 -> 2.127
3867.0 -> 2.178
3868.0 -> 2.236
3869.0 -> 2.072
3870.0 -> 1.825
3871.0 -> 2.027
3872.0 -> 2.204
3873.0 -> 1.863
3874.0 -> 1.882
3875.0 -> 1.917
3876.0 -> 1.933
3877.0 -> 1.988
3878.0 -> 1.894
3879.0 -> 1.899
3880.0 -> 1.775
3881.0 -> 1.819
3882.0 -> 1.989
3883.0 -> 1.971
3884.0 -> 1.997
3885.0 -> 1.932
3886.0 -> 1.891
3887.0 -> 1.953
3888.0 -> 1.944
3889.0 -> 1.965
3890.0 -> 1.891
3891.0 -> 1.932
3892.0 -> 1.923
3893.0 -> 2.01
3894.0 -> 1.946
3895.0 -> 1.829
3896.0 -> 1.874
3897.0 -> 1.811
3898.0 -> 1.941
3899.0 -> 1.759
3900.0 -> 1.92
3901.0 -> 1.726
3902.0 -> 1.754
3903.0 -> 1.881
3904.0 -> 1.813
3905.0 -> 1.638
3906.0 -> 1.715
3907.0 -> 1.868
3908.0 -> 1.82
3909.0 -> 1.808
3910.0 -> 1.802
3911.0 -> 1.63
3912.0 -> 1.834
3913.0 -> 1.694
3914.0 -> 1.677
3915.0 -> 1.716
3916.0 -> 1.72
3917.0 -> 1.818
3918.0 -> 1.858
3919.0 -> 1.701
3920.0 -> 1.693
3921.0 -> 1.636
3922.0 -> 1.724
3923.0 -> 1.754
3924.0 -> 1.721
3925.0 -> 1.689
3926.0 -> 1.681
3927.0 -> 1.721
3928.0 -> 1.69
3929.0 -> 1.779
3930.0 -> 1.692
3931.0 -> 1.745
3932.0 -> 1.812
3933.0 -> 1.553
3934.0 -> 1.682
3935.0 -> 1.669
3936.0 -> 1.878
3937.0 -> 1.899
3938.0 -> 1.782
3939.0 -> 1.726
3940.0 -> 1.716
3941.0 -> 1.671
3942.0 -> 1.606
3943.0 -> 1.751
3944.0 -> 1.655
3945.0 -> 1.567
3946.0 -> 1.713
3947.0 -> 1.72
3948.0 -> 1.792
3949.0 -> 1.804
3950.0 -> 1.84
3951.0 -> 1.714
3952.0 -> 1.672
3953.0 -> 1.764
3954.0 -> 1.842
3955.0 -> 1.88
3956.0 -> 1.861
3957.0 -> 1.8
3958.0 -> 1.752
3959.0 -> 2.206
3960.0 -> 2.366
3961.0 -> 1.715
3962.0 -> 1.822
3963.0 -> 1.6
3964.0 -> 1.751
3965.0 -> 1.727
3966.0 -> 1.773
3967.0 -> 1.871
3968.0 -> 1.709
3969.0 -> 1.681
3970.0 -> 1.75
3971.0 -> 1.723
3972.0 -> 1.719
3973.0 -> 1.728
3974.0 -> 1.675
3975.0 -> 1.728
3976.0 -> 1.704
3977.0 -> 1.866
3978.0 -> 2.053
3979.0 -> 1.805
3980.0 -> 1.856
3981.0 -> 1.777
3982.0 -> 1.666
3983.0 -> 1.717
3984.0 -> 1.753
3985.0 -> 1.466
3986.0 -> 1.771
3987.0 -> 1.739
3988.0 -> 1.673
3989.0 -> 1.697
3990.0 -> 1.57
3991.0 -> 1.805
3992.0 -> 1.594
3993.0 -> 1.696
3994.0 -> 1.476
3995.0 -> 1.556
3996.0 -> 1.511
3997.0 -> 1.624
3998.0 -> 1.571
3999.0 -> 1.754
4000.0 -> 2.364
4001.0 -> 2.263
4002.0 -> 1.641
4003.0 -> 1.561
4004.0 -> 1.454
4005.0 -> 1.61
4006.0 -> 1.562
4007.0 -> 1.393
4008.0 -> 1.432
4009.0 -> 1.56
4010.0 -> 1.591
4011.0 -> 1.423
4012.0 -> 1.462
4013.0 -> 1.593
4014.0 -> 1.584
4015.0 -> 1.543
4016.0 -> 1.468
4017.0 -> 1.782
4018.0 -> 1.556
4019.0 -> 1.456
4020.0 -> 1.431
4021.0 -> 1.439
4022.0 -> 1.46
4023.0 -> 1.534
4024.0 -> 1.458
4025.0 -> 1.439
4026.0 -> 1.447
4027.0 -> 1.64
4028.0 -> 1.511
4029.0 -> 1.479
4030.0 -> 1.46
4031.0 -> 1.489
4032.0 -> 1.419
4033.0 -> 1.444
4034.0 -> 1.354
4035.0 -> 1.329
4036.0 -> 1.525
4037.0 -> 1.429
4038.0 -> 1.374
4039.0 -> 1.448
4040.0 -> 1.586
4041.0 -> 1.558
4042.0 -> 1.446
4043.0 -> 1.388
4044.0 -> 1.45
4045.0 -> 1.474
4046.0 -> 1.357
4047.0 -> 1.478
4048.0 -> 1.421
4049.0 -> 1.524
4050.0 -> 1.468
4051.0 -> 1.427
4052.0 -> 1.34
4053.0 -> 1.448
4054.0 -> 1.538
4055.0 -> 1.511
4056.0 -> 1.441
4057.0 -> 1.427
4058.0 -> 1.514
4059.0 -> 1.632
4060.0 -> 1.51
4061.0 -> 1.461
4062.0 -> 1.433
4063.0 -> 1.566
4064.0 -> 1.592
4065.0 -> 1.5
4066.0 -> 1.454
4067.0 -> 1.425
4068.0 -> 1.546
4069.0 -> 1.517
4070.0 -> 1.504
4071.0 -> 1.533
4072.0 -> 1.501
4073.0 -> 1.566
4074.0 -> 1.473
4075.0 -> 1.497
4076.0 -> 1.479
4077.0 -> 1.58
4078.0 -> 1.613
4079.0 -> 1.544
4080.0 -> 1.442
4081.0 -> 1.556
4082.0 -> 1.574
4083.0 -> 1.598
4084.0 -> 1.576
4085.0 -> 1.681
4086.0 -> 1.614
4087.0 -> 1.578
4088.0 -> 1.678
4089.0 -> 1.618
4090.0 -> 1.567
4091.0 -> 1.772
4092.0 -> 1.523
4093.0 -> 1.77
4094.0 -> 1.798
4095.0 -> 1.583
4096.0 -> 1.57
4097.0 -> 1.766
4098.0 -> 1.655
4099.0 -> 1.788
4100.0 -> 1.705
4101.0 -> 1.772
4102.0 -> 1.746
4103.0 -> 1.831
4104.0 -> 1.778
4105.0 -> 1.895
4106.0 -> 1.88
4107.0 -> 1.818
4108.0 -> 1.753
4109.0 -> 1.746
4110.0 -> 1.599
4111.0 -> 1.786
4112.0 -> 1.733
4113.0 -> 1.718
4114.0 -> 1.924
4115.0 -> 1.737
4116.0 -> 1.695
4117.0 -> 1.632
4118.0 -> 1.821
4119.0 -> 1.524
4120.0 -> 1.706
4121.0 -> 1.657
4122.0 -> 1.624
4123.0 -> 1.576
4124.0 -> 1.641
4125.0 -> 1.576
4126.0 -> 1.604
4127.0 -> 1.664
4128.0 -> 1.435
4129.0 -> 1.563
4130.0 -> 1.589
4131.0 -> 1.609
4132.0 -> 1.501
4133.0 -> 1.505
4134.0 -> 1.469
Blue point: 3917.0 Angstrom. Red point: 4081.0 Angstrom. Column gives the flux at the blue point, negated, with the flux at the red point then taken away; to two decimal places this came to -3.37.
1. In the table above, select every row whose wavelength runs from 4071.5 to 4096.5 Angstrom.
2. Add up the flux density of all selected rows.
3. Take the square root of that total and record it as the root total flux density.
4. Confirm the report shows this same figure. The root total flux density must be 6.3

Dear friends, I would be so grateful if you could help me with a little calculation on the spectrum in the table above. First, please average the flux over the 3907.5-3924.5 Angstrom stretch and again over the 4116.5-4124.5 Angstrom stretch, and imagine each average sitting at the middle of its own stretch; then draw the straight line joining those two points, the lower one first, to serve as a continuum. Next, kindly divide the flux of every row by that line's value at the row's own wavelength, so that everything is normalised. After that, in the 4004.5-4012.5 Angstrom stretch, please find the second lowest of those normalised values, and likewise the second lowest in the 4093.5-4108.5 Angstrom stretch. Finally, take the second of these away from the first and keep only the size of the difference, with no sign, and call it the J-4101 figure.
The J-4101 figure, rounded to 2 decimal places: 0.12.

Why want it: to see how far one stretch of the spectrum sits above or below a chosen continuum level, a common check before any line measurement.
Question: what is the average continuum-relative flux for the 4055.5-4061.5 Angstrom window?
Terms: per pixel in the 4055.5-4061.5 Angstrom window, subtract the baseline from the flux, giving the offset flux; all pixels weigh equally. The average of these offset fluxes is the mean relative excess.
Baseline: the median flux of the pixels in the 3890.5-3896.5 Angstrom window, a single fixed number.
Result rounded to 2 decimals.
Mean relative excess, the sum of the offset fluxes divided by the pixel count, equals -0.43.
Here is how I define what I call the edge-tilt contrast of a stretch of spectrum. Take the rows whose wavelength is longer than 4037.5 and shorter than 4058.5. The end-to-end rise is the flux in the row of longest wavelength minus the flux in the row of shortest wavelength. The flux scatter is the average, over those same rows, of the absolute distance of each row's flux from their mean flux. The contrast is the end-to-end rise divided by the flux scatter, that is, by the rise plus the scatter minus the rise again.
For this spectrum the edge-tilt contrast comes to 2.8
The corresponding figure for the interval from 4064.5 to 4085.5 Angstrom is 3.6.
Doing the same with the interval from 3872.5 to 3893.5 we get 3.3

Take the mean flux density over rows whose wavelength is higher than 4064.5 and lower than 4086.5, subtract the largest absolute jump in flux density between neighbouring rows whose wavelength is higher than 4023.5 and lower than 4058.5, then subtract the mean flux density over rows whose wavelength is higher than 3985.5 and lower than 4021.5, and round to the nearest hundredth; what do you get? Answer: -0.28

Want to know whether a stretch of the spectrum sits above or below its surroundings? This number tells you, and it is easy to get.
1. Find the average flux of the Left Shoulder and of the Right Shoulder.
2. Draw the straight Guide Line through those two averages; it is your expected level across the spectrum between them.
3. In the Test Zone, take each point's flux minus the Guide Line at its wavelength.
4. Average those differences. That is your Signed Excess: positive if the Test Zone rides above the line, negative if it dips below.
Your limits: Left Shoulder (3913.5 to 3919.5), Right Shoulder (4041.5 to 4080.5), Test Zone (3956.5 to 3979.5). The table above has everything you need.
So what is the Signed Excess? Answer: 0.15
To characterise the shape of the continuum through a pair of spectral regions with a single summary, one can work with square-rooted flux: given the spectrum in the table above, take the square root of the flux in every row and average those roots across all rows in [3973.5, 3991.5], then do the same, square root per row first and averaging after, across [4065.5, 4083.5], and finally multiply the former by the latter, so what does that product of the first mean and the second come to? 1.63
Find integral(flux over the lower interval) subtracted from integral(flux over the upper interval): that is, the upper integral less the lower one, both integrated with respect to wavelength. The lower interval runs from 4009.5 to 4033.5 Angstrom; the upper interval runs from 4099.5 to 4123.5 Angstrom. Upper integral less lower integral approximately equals 5.5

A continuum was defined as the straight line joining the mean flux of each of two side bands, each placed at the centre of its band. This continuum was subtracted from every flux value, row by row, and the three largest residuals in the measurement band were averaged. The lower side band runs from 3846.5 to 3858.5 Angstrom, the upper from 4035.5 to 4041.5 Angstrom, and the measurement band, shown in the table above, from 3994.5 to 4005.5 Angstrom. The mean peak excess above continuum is 0.55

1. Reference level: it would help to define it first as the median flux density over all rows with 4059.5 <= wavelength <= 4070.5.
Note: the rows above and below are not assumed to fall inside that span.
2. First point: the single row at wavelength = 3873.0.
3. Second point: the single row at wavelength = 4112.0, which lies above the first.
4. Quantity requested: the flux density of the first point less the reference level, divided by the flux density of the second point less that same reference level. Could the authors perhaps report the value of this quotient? 1.6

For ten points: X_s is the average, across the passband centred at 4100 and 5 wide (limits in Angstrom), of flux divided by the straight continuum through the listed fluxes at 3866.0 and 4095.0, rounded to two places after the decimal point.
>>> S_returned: 1.10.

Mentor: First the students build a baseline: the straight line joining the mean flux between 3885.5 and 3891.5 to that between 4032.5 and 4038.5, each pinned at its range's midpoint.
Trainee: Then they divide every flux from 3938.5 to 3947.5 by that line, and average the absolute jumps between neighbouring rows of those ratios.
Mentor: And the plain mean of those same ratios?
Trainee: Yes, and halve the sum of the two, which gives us 0.505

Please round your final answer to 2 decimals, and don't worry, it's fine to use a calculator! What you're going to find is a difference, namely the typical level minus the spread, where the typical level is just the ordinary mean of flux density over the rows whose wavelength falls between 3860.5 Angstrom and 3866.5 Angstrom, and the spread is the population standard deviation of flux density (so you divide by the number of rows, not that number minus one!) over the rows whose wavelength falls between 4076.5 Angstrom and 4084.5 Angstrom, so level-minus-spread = 2.06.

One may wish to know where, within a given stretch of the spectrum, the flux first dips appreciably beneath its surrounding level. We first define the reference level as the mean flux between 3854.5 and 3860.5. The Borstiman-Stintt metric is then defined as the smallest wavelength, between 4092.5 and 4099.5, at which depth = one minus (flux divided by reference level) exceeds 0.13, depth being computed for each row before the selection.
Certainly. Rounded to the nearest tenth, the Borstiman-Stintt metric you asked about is 4095.0 Angstrom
